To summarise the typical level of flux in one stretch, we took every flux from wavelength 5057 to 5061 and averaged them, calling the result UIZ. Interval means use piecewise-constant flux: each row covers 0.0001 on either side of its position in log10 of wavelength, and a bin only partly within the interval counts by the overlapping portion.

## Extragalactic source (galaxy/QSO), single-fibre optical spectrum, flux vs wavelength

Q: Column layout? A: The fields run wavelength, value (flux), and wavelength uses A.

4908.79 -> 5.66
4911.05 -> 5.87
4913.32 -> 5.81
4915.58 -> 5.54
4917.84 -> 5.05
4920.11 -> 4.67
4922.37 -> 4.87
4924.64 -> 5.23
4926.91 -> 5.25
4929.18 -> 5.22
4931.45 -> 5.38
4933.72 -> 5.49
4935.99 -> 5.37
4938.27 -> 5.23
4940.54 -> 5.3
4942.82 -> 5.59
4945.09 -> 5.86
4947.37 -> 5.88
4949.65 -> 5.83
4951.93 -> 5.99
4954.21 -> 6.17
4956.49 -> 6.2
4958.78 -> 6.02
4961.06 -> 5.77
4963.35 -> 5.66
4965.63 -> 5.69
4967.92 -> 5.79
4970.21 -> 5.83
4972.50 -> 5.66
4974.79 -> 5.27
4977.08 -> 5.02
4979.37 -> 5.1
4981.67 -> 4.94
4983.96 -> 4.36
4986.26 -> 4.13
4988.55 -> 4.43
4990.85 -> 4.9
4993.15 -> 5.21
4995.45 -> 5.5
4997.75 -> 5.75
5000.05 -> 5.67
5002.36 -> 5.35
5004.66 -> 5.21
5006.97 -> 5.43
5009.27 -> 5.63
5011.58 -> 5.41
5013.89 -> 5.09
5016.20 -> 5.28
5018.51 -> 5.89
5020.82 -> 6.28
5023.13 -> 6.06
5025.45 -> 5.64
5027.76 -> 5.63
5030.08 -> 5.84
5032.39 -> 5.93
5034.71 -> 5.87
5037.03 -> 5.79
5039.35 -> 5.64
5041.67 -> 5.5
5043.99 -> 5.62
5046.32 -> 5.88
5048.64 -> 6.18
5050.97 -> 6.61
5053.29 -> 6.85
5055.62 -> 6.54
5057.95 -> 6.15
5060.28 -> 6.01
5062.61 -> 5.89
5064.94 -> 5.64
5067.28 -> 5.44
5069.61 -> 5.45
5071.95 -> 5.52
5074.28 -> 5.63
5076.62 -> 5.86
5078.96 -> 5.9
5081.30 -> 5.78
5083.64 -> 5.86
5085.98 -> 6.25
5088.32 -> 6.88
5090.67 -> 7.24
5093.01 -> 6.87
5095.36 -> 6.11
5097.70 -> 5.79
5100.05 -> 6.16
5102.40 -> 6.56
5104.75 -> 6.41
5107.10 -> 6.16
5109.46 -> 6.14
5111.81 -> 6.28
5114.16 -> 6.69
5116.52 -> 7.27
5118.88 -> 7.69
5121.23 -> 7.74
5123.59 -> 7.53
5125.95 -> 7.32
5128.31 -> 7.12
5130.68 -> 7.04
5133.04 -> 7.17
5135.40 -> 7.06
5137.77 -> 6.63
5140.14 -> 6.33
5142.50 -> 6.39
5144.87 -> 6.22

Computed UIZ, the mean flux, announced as 6.1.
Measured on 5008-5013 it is 5.5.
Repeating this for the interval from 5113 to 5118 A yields 7.0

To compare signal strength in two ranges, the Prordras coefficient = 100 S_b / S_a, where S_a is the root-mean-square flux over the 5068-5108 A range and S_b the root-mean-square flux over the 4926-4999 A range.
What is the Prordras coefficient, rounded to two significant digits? 88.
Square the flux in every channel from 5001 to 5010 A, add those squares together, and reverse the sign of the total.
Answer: -117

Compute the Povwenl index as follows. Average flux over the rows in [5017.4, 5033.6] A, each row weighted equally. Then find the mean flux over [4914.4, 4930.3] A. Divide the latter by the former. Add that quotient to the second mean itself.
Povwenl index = 6.0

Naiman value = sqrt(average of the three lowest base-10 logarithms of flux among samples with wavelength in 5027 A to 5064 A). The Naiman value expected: 0.864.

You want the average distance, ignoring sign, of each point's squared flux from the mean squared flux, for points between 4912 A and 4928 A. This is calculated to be 3.0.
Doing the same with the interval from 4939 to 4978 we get 2.6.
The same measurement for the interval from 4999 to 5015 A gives 1.7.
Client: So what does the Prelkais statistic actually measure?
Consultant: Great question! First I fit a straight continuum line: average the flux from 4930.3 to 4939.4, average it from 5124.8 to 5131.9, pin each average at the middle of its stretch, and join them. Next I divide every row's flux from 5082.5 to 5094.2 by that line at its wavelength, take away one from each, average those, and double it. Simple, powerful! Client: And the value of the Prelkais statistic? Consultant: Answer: -0.05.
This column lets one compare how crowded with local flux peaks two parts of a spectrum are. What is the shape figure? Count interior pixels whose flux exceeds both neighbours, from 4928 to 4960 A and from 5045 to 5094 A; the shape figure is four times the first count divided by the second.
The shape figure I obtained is 4.0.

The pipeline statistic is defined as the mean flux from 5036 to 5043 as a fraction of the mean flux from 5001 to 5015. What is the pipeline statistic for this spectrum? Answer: 1.05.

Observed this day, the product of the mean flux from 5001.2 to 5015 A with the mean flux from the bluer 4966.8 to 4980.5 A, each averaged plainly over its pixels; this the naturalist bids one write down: 29.1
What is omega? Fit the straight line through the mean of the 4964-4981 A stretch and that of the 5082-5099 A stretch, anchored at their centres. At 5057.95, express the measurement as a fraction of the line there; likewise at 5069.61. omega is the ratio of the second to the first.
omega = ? 0.87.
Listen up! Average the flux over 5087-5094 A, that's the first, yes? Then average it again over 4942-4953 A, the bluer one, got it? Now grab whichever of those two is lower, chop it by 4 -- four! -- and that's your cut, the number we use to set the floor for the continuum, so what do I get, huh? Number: 1.46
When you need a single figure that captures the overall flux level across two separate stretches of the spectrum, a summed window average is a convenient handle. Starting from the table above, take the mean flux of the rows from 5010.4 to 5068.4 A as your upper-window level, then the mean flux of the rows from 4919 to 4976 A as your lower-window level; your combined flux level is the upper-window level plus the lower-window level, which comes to 11.4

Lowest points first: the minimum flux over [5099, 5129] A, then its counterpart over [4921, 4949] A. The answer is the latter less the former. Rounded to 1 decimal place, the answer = -1.3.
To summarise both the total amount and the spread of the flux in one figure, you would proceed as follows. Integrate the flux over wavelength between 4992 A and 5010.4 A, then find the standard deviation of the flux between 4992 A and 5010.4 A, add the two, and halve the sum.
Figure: 50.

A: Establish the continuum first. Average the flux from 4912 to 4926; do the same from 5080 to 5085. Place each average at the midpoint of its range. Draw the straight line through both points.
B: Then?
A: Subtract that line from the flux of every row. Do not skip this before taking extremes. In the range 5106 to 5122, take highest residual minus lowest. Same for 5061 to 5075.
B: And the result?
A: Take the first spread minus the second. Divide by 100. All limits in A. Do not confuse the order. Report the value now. 0.011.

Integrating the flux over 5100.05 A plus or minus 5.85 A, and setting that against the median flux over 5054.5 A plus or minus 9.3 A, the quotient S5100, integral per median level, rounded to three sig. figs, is 11.8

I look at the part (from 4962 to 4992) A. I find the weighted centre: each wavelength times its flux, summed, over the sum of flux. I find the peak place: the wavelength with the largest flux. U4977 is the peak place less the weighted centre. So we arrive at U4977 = -6.1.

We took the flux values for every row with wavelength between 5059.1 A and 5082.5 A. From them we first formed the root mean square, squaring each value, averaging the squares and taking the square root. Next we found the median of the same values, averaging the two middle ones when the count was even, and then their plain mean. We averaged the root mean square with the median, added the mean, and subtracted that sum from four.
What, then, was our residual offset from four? -7.4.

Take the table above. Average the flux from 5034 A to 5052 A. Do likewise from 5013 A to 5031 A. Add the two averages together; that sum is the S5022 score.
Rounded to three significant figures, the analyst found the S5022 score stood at 11.6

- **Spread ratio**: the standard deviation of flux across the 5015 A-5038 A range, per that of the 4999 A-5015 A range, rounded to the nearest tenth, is 1.3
